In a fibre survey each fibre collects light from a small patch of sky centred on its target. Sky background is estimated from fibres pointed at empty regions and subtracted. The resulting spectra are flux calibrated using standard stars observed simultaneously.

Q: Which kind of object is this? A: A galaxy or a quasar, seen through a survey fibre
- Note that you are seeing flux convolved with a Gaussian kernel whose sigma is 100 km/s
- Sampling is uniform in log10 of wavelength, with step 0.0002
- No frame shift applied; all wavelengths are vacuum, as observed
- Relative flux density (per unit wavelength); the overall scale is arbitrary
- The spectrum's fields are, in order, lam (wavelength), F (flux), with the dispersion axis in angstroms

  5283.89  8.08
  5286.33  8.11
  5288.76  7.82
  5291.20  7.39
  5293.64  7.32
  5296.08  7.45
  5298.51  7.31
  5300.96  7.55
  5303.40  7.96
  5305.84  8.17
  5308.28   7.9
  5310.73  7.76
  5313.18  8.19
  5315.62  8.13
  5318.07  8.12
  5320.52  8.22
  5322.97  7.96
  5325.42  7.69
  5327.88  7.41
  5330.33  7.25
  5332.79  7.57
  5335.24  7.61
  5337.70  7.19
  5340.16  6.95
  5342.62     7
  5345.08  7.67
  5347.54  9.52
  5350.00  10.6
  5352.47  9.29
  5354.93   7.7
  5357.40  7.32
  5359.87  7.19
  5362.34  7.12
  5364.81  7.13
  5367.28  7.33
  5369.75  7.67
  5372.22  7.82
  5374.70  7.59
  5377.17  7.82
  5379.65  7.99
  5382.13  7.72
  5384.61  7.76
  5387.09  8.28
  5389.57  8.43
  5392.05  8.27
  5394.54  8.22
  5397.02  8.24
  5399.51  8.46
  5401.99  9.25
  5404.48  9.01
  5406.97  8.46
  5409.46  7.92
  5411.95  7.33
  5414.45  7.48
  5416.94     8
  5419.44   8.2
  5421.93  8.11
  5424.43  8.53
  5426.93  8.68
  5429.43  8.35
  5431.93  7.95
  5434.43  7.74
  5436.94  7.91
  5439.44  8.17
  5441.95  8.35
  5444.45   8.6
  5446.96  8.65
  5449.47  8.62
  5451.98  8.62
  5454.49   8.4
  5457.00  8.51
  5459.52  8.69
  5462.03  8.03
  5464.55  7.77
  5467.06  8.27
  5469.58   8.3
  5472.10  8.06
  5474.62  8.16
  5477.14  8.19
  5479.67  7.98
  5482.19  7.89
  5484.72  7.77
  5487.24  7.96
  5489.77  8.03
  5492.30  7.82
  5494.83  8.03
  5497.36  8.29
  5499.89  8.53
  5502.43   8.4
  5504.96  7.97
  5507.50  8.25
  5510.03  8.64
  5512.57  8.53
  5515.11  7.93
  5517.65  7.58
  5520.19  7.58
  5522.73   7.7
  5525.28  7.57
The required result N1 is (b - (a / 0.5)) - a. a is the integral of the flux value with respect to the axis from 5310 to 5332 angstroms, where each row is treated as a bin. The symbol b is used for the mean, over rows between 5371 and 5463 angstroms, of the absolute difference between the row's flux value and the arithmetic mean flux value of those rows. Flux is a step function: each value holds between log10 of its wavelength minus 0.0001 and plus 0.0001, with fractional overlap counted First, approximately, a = 173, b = 0.34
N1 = -518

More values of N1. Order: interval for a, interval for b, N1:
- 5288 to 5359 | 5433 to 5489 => -1674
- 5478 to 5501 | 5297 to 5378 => -554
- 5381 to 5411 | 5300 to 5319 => -749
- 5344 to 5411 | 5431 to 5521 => -1636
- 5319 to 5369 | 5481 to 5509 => -1168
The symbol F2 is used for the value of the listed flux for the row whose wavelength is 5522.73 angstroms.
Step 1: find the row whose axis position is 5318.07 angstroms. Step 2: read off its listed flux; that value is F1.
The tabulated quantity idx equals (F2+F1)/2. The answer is 7.91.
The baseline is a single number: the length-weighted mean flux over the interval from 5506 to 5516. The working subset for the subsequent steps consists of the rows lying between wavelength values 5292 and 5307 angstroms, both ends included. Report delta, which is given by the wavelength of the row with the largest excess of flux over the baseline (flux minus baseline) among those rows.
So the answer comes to 5305.84 angstroms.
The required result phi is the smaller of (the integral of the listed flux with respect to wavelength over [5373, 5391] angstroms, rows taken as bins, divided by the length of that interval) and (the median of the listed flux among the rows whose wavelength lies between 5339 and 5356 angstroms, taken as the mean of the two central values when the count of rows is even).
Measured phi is 7.7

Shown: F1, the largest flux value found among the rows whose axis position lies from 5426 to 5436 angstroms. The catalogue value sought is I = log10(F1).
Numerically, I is 0.94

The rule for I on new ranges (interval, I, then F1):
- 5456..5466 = 0.94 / 8.69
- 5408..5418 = 0.90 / 8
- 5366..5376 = 0.89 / 7.82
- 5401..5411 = 0.97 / 9.25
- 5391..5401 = 0.93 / 8.46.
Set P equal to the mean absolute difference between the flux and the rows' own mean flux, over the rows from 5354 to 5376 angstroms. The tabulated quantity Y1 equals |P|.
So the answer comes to 0.24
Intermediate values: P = 0.24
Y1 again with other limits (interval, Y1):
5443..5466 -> 0.24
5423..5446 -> 0.28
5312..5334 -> 0.32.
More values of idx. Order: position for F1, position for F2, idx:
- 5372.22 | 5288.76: 7.82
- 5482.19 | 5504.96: 7.93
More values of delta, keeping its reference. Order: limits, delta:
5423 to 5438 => 5426.93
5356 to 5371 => 5369.75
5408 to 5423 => 5419.44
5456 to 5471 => 5459.52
